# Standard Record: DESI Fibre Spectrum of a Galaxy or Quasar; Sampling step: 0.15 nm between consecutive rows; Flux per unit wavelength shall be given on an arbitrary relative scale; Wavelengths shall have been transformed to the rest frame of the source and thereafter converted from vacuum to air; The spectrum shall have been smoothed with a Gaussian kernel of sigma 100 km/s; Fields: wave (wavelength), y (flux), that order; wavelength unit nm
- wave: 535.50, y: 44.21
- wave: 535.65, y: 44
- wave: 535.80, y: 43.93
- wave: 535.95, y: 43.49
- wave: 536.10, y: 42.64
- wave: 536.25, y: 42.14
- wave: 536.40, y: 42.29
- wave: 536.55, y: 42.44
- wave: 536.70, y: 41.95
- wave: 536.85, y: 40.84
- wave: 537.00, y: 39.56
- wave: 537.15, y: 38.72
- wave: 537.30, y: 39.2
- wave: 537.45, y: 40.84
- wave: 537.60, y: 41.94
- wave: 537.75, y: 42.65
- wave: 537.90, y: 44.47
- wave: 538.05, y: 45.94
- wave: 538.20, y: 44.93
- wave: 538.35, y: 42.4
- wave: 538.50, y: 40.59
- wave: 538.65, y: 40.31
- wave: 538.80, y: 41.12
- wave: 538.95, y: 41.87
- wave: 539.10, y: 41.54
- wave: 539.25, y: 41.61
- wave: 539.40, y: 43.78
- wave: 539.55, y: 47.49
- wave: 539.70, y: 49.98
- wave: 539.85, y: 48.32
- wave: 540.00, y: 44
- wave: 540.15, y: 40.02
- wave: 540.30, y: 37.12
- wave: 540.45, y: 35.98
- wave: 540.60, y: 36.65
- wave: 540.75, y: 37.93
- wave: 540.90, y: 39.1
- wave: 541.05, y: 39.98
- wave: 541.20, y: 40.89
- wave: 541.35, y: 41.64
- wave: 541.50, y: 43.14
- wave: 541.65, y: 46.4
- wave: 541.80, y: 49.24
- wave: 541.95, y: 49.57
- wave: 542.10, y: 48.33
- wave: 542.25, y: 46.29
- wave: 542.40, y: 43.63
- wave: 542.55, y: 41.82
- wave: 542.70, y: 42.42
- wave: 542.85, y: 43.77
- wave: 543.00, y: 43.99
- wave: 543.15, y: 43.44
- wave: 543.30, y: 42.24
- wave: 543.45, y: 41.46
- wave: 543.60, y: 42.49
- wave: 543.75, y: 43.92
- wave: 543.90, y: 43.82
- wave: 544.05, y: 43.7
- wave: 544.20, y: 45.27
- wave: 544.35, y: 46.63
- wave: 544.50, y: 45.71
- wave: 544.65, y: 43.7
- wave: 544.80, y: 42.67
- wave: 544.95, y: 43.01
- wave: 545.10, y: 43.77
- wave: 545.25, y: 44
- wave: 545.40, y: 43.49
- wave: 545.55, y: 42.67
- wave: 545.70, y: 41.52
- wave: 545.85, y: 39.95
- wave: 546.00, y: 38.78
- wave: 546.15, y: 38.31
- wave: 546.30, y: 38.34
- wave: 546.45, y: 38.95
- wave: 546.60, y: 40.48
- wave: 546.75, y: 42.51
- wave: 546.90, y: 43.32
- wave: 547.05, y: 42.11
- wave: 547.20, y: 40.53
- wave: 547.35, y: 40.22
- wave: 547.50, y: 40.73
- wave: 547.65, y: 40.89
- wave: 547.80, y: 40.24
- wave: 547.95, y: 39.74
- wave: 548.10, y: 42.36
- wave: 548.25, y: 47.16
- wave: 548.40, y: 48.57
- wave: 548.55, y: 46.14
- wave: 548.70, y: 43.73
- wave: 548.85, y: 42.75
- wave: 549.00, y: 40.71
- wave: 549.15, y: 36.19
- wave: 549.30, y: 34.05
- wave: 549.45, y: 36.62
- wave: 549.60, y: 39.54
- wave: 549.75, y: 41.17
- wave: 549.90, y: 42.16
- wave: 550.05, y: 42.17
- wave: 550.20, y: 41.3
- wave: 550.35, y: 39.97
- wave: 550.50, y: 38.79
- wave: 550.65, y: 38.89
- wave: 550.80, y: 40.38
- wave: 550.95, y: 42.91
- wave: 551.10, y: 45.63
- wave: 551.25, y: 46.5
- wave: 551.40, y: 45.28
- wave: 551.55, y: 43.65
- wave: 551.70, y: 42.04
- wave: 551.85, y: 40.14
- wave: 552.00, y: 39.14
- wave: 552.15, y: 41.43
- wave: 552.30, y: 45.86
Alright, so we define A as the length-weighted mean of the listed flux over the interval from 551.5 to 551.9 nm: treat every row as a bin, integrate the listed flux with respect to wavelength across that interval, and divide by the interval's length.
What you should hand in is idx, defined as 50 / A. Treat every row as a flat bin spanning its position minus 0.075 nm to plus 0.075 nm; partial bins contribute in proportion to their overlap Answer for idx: 1.19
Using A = 41.9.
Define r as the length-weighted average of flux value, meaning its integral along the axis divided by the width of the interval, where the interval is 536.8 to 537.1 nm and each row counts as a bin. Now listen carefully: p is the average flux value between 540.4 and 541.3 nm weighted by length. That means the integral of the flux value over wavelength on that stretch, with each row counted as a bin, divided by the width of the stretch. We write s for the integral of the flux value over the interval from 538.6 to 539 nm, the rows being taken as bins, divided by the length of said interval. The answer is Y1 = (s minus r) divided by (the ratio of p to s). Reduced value 1.1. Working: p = 39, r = 40.0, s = 41.1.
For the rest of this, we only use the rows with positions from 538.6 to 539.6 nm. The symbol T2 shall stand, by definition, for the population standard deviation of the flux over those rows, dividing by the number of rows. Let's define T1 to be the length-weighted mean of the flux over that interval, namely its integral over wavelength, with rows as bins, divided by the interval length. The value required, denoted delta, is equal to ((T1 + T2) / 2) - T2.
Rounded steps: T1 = 42.5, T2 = 2.2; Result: 20.1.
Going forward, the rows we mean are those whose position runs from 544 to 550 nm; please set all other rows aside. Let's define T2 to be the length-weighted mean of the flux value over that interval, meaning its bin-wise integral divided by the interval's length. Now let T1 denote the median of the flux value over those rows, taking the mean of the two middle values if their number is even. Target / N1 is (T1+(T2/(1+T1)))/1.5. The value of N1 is 28.7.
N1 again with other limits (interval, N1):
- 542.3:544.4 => 29.8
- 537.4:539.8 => 28.8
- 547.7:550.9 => 27.8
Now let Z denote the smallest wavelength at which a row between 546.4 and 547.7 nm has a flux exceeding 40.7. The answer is 546.75 nm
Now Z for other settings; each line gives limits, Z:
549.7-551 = 549.75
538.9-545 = 538.95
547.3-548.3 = 547.50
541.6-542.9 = 541.65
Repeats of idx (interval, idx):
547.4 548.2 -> 1.22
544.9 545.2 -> 1.15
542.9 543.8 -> 1.16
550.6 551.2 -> 1.18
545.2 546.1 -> 1.20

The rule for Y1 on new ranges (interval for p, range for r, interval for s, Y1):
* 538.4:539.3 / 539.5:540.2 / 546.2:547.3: -5.3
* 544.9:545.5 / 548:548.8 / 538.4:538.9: -4.2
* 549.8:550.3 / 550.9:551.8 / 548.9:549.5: -6.3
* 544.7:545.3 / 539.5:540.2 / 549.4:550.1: -5.3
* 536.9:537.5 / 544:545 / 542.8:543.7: -1.7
